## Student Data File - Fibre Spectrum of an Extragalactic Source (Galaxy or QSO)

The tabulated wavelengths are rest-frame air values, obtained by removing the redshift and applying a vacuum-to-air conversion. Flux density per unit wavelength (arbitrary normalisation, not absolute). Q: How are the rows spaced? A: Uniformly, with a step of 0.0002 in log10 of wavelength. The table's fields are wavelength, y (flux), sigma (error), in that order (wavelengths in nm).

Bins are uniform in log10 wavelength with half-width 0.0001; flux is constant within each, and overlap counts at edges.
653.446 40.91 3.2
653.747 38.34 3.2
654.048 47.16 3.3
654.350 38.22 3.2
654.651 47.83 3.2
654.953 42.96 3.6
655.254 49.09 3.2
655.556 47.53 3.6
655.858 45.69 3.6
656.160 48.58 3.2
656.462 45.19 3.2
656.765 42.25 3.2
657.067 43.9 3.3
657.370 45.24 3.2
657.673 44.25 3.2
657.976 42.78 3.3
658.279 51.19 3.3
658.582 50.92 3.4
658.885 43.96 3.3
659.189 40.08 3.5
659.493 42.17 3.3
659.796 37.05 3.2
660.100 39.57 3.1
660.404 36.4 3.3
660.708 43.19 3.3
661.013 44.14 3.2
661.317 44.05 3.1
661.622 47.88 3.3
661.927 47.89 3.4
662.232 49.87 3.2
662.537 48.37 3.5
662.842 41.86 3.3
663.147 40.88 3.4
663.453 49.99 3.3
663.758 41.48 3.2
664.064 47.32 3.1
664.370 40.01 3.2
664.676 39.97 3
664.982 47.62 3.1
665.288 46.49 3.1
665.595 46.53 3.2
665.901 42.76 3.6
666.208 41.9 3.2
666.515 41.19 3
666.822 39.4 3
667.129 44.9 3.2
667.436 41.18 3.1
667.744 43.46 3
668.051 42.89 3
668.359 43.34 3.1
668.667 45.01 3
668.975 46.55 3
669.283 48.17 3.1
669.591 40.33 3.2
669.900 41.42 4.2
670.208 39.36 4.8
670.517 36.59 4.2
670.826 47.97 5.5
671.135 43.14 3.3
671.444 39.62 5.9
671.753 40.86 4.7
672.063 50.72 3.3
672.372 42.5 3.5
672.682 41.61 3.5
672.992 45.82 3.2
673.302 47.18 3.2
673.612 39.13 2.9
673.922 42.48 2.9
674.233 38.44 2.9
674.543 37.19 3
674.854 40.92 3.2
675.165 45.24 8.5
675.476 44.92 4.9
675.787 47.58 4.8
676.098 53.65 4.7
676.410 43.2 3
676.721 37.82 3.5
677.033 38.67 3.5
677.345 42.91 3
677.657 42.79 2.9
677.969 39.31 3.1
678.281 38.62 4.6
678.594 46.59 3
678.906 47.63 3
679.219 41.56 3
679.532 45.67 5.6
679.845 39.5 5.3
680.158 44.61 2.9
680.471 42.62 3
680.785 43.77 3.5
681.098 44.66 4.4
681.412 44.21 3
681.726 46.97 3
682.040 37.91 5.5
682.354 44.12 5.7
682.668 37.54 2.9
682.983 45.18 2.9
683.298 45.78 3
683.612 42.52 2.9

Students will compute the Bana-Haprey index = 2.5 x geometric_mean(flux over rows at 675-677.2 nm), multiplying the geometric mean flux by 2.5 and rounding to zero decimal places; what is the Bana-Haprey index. 110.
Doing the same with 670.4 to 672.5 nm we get 107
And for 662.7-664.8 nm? 107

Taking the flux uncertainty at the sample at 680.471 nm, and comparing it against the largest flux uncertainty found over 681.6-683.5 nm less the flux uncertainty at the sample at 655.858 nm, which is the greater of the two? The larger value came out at 3.0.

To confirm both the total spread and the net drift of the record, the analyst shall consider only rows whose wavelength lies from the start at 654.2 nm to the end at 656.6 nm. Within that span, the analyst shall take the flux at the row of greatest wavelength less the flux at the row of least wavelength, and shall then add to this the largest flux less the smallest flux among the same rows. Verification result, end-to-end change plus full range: 18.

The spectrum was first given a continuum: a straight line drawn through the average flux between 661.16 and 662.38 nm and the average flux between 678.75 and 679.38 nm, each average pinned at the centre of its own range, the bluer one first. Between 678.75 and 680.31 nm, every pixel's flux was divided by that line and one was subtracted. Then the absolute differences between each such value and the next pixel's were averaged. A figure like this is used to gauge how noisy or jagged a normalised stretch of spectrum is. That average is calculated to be 0.12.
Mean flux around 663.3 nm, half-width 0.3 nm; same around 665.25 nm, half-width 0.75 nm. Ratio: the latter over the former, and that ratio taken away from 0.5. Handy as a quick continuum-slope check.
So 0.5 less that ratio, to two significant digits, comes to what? -0.48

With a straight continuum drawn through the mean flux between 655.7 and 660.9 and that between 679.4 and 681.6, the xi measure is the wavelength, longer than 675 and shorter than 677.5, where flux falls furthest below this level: 676.721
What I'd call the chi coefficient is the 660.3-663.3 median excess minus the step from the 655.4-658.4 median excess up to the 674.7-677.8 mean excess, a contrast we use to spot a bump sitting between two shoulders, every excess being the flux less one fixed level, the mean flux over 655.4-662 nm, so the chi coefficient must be 1.3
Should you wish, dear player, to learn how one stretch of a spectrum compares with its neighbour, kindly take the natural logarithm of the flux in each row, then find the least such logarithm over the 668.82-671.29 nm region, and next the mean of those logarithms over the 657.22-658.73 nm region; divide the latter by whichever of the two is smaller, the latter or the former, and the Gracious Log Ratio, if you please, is 1.07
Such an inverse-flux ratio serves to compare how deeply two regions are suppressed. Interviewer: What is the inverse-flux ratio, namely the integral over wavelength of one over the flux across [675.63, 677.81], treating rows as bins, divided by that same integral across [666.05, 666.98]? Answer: 2.2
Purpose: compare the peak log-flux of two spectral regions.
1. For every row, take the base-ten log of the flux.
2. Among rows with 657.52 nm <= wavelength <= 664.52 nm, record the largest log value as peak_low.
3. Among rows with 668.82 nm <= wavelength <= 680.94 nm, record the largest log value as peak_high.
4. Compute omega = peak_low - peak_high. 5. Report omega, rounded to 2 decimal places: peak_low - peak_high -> -0.02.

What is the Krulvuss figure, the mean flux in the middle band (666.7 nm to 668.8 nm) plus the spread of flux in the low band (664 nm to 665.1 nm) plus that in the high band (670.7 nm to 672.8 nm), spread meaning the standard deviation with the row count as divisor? 50.4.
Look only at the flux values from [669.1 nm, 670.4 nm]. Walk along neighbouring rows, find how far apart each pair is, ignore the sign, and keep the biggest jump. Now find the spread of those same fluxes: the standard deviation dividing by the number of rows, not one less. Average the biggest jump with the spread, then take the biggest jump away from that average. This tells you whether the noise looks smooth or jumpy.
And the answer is -2.2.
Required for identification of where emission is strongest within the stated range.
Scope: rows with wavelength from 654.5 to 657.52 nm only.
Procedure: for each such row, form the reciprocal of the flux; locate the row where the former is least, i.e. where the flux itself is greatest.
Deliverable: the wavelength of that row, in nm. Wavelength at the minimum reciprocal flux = 655.254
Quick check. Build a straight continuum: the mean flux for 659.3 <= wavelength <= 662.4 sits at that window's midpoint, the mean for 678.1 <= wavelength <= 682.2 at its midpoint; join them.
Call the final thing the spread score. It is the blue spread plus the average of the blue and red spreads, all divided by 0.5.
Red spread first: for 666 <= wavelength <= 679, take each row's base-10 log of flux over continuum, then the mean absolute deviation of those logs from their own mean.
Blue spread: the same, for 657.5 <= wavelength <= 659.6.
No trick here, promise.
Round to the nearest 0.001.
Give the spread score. 0.126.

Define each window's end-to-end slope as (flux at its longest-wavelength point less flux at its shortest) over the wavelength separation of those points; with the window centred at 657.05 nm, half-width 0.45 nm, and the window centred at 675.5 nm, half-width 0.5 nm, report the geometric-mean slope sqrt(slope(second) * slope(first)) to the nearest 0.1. 4.3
